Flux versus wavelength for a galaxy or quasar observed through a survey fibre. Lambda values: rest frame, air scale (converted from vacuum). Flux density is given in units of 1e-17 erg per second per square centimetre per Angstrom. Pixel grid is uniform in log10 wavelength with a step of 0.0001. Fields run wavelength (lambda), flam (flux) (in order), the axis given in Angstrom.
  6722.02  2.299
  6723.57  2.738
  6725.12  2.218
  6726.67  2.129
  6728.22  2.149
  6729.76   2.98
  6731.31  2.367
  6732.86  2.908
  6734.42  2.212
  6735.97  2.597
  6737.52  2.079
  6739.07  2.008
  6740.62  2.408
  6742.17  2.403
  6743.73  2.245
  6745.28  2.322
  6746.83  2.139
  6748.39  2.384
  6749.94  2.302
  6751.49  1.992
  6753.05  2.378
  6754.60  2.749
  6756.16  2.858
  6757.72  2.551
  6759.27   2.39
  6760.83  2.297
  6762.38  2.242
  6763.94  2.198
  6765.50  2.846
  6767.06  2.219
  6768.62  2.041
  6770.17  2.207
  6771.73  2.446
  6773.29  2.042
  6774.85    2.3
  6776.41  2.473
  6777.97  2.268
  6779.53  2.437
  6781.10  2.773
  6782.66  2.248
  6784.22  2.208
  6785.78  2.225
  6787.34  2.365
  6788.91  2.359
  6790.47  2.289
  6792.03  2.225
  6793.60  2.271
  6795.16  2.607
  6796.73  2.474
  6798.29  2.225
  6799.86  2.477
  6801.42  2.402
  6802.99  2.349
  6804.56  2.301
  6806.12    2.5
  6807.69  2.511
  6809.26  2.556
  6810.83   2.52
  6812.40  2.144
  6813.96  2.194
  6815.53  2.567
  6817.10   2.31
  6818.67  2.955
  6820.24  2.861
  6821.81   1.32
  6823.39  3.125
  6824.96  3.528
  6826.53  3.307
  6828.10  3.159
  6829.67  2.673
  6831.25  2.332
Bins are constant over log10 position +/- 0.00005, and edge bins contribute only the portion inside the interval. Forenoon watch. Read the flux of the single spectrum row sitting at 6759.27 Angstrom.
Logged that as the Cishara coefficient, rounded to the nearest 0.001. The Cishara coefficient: 2.390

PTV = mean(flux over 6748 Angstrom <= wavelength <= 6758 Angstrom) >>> 2.46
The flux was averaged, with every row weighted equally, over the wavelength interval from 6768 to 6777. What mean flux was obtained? 2.25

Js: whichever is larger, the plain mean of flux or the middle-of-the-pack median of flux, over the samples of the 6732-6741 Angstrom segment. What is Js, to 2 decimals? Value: 2.37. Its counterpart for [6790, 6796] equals 2.35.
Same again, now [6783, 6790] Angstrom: 2.29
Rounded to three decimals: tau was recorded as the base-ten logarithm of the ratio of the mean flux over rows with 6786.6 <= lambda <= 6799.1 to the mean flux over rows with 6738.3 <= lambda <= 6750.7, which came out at 0.014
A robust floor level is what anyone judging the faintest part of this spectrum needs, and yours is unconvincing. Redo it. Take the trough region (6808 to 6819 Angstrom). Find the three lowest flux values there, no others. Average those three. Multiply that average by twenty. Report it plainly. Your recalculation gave 44.3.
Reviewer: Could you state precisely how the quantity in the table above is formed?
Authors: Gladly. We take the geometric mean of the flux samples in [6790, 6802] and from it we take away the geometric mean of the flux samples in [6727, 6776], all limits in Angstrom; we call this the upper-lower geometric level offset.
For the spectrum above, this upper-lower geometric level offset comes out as 0.019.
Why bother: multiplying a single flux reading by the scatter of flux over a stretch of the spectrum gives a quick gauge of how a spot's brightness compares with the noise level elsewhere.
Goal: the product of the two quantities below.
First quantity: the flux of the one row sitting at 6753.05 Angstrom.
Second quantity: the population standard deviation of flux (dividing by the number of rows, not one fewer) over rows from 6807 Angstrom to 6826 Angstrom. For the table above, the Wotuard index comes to 1.3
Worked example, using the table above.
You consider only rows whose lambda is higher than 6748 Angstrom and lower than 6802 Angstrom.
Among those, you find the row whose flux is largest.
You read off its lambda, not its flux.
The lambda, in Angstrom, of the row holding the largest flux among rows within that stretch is 6756.16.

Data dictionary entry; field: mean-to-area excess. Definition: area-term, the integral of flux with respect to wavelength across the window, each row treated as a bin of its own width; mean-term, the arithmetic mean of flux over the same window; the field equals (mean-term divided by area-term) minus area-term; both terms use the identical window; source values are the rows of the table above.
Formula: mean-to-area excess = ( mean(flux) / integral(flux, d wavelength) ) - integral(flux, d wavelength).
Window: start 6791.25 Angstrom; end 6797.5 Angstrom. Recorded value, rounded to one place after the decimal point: -14.8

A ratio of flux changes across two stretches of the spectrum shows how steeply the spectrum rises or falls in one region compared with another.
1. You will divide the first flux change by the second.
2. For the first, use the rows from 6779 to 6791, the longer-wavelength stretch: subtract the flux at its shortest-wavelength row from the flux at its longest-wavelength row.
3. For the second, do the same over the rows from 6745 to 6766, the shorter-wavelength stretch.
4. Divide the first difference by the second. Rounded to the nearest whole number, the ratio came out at 0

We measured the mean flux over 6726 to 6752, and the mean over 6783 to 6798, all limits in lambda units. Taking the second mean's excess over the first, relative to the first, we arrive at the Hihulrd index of 0.00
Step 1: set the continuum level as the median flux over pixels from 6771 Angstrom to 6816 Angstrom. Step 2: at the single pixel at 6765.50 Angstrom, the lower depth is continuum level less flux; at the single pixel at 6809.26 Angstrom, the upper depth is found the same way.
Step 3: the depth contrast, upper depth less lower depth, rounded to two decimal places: 0.29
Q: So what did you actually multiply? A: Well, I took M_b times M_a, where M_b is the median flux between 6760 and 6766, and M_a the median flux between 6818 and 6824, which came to 6.6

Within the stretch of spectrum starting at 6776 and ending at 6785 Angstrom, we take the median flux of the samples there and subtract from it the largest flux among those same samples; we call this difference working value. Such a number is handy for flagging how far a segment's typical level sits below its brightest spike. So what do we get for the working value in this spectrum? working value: -0.42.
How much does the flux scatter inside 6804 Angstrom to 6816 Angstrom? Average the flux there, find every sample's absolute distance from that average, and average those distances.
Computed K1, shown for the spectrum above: 0.149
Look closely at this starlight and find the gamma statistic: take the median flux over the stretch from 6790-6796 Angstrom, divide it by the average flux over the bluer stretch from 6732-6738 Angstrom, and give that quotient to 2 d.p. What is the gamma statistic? 0.93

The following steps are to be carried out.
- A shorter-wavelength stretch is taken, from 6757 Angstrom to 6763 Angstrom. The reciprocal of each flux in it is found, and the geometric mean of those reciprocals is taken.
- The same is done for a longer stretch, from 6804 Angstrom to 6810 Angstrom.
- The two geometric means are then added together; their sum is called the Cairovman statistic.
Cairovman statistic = 0.83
